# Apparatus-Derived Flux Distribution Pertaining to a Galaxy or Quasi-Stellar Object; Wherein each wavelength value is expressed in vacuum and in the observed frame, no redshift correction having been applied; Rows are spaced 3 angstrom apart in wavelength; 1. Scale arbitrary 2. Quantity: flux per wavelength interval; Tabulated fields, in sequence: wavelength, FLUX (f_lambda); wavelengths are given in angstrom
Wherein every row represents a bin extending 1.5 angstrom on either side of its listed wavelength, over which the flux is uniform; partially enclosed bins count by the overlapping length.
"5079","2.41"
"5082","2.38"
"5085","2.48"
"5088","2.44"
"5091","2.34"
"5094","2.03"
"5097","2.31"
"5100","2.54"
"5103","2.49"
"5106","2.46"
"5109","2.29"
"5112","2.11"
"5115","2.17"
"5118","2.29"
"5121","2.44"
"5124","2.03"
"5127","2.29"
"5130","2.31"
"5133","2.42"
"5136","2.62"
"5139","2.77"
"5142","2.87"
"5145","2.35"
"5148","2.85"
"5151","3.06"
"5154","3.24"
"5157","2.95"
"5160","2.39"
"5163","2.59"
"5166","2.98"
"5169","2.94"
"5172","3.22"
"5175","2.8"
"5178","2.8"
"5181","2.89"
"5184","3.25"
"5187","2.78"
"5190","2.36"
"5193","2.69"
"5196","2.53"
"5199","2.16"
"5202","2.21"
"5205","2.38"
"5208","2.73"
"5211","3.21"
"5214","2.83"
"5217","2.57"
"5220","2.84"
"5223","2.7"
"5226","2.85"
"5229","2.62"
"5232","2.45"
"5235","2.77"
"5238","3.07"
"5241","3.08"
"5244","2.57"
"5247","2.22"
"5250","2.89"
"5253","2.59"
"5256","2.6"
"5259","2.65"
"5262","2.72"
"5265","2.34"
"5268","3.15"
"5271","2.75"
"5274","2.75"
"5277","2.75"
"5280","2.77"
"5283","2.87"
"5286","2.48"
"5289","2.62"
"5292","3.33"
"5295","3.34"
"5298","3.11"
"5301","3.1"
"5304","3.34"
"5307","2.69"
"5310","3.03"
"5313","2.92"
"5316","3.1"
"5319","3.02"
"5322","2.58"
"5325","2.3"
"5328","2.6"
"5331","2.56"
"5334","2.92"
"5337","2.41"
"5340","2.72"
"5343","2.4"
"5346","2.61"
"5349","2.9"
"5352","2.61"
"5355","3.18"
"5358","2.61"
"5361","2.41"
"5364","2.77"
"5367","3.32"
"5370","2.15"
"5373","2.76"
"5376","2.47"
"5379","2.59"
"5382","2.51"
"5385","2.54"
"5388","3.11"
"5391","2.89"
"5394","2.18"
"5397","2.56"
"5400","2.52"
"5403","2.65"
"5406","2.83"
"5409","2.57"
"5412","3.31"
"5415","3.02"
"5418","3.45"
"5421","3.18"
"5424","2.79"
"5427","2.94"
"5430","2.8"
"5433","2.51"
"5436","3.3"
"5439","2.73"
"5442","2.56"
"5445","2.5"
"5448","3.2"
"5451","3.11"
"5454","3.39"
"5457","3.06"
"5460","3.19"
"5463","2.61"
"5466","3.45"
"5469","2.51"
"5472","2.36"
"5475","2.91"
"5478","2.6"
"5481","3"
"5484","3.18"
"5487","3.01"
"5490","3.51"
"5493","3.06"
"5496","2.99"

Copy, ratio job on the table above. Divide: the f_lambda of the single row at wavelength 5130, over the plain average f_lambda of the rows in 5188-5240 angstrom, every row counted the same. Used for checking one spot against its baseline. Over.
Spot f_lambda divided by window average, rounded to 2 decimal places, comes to 0.87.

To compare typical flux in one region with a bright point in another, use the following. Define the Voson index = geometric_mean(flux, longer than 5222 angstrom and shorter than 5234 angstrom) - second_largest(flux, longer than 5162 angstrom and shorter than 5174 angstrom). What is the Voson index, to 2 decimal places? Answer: -0.33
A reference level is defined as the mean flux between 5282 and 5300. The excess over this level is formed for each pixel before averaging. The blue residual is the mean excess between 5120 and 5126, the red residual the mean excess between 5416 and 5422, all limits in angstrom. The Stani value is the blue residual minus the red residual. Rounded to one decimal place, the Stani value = -1.1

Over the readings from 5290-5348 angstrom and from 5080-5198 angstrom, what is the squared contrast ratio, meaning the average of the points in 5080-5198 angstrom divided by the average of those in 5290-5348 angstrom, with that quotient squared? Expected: 0.82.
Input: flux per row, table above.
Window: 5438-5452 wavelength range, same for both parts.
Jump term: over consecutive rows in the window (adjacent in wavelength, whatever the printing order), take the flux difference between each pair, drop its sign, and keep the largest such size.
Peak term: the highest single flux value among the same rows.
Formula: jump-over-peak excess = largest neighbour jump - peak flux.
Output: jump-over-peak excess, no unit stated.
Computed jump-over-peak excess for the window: -2.50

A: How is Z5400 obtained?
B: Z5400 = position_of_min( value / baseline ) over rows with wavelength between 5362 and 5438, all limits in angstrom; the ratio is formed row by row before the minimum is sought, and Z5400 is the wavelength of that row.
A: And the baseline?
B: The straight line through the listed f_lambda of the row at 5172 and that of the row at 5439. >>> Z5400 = 5370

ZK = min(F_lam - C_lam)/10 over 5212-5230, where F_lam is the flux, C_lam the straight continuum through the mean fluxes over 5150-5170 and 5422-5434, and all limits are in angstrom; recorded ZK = -0.028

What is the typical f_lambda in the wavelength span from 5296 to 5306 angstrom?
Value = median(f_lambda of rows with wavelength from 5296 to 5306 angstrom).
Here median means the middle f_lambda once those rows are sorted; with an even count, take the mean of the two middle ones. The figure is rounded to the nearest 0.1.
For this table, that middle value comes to 3.1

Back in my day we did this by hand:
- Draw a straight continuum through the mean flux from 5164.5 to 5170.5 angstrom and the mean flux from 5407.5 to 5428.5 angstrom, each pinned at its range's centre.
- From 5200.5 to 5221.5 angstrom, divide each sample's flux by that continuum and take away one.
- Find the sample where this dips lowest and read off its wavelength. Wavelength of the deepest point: 5202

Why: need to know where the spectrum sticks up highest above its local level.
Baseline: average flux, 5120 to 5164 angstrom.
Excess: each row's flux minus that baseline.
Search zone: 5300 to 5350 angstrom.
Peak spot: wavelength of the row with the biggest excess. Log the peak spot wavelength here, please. 5304 angstrom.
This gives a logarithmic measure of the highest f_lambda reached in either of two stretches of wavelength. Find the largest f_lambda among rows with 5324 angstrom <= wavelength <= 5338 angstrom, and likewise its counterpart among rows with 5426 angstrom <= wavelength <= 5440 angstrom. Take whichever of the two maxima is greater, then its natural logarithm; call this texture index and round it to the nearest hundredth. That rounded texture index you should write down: 1.19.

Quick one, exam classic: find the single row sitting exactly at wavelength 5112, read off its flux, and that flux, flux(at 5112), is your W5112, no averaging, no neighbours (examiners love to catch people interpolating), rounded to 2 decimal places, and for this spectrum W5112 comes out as 2.11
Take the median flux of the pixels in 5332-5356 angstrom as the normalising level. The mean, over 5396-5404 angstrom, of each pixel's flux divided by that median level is 0.97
